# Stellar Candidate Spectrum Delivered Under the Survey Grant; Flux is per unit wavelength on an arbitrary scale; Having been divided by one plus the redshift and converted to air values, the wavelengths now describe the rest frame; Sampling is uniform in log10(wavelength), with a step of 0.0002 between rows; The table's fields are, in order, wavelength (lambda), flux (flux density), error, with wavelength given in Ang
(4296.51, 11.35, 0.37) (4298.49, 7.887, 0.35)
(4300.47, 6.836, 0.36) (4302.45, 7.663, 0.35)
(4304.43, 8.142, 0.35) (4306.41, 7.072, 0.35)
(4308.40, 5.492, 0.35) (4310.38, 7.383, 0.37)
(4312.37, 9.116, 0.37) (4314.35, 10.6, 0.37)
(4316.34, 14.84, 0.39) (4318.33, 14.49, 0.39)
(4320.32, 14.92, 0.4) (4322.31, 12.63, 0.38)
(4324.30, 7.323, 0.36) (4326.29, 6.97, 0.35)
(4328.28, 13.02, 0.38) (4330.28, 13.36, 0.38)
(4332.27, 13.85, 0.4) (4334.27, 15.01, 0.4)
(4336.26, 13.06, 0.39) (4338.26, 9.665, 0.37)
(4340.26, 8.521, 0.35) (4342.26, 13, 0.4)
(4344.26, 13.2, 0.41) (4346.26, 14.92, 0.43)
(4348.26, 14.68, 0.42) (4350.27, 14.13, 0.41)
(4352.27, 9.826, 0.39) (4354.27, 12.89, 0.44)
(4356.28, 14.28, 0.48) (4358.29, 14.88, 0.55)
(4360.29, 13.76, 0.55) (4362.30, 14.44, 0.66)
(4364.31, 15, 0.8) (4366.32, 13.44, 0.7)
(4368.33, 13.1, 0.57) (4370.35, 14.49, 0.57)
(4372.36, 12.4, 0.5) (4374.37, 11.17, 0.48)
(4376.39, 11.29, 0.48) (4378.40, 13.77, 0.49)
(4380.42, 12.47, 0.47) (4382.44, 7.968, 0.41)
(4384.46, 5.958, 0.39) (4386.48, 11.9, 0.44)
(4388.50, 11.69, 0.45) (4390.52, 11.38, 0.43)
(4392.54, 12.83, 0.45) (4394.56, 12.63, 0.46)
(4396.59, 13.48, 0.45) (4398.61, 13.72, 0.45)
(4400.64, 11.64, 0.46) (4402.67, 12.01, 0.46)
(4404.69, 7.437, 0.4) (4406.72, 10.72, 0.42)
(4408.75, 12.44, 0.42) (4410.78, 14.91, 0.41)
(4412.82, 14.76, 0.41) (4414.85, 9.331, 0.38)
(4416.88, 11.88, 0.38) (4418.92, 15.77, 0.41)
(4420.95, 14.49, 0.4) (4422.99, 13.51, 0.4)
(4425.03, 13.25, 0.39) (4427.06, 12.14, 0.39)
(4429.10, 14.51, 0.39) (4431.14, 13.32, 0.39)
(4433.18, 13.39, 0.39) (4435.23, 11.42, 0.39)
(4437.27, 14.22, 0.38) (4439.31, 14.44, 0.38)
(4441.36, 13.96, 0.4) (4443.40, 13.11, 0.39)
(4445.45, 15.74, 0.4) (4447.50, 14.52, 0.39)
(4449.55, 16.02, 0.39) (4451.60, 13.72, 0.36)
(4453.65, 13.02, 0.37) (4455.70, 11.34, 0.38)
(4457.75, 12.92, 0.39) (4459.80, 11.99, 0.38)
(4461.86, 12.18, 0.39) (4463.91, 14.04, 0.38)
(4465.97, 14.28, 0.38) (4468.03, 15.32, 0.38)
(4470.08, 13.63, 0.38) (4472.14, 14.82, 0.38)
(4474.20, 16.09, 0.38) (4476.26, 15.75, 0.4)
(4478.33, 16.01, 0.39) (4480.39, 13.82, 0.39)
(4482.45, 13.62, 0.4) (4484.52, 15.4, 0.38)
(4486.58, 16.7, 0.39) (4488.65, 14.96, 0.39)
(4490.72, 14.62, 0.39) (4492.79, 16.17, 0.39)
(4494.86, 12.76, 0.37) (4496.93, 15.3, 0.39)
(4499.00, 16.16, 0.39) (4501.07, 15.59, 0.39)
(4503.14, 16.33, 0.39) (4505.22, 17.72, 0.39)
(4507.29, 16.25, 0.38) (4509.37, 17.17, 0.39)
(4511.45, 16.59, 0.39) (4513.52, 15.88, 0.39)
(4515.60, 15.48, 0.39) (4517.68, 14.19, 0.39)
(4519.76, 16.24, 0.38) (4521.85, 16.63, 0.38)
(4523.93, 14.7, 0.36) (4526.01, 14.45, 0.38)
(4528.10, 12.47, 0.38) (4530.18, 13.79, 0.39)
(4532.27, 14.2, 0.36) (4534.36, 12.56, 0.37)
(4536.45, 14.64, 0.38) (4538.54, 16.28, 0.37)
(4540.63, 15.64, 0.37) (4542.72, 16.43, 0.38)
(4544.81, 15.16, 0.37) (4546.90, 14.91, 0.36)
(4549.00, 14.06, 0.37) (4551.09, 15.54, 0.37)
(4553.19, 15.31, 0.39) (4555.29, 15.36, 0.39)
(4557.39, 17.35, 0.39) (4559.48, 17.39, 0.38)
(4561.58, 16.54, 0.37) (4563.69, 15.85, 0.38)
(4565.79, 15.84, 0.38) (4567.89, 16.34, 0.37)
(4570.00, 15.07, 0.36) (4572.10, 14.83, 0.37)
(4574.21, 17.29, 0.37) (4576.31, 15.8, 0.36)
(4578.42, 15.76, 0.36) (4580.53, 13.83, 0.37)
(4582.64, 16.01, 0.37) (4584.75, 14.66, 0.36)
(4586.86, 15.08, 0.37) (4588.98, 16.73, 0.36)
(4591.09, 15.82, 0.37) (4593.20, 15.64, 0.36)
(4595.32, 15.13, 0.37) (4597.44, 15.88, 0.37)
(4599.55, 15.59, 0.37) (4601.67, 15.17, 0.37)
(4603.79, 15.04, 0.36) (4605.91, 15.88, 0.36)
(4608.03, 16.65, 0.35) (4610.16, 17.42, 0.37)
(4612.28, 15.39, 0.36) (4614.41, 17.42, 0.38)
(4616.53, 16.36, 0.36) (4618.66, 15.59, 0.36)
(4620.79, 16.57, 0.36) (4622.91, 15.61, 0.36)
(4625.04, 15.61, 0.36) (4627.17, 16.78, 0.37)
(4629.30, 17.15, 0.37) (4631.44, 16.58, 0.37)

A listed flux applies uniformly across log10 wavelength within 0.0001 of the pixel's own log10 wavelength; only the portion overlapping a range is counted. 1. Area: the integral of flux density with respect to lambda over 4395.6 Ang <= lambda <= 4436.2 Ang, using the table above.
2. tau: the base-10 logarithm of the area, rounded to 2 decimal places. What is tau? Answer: 2.71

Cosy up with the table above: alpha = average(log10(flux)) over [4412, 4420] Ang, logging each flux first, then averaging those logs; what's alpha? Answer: 1.103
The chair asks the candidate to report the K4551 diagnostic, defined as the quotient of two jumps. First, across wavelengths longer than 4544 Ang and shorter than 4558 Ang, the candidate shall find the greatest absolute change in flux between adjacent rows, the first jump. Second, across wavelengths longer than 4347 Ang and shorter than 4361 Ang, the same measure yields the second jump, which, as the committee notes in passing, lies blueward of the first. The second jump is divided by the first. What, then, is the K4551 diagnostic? 2.2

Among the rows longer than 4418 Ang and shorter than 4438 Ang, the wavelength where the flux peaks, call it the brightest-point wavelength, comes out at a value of 4418.92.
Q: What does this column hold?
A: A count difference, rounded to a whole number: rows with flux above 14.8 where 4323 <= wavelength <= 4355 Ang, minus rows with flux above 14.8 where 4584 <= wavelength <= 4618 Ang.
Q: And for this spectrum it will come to -13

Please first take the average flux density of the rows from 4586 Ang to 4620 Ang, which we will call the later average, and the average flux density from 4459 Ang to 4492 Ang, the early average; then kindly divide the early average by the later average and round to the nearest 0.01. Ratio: 0.92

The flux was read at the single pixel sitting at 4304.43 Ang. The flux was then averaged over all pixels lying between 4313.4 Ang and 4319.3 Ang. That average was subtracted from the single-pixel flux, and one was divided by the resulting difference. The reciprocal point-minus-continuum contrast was -0.2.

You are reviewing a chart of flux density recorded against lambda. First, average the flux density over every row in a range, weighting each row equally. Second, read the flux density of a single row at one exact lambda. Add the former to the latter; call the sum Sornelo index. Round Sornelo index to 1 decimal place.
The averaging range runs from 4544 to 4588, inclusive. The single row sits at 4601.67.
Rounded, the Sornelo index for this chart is 30.8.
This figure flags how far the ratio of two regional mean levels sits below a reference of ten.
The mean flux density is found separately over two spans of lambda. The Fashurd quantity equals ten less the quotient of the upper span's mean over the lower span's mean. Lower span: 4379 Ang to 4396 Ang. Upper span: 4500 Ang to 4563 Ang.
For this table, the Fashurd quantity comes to 8.6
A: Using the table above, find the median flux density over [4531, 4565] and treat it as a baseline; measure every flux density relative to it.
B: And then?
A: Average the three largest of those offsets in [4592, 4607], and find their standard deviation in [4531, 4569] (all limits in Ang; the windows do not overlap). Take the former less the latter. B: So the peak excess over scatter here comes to -0.8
